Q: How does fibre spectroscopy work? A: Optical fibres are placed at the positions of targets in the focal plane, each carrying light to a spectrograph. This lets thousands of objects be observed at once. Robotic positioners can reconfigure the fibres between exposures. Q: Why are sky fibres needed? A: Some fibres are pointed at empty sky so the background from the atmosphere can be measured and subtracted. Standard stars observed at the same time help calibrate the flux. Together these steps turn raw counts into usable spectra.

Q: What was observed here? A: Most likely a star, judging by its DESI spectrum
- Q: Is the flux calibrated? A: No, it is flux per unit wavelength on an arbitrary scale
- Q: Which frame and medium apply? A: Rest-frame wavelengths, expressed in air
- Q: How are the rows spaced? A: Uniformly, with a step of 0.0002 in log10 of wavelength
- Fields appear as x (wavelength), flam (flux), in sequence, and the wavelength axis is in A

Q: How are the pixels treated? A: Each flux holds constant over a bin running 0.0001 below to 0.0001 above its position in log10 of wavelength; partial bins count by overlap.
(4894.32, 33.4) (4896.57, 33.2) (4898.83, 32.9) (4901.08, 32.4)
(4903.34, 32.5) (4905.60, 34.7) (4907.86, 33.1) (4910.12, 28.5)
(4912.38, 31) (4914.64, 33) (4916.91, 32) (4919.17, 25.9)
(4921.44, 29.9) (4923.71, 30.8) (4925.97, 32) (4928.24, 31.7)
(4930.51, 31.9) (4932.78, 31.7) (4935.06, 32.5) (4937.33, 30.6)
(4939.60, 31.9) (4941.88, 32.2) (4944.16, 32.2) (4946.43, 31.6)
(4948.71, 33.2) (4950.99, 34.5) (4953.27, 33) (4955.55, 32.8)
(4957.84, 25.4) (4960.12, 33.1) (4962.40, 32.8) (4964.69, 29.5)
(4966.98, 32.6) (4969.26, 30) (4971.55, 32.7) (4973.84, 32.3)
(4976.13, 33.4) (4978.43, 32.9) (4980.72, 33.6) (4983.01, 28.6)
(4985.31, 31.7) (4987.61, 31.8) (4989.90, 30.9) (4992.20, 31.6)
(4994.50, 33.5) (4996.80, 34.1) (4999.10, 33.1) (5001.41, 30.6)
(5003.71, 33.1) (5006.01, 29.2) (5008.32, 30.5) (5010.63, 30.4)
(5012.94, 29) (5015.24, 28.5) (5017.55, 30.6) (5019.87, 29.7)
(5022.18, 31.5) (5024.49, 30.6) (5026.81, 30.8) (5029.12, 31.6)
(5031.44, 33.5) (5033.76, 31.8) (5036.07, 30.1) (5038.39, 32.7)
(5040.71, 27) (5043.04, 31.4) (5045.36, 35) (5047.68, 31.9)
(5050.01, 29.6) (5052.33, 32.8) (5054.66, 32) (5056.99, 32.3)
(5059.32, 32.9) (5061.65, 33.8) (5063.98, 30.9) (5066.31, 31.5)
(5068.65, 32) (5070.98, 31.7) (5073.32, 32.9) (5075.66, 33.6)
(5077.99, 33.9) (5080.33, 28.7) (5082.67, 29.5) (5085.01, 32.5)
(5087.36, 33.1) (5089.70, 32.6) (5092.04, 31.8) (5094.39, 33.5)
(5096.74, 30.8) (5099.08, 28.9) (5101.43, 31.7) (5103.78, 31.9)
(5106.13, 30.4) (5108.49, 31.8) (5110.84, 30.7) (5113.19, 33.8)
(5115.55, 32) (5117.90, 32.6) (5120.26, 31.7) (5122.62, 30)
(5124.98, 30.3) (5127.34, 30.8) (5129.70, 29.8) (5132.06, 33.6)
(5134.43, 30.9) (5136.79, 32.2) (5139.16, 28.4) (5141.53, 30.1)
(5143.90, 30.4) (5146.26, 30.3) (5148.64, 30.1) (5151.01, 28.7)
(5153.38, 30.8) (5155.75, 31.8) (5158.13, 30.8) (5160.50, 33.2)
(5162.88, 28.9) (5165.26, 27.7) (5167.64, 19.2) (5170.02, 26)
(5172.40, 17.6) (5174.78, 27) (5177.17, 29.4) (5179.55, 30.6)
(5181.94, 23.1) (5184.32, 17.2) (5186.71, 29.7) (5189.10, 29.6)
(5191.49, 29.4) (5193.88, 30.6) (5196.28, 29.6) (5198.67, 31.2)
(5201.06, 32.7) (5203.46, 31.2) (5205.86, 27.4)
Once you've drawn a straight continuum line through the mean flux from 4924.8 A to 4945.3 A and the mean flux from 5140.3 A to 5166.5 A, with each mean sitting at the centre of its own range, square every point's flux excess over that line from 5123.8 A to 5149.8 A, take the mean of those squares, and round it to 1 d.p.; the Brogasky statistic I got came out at 1.7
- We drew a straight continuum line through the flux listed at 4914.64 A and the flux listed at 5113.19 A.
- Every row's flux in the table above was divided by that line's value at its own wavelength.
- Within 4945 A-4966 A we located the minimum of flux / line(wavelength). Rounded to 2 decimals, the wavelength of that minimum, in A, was 4957.84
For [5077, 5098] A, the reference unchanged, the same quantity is 5080.33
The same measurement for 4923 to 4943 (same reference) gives 4937.33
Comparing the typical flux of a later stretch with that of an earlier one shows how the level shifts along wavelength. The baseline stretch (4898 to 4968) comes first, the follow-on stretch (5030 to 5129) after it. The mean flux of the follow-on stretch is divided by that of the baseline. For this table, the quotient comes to 1.00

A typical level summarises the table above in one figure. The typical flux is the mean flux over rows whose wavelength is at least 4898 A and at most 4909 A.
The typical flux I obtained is 33.1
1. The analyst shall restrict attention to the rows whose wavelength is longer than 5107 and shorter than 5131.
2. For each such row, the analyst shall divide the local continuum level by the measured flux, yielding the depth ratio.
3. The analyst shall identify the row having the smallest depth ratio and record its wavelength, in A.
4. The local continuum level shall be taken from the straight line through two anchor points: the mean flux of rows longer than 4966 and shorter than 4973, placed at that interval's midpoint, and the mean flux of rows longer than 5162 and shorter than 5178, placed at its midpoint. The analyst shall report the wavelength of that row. 5113.19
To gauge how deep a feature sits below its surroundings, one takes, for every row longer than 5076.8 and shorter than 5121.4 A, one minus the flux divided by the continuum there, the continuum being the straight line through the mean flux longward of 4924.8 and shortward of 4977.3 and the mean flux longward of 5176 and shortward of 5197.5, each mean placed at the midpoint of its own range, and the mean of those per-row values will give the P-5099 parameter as -0.08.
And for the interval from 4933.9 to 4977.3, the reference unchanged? 0.00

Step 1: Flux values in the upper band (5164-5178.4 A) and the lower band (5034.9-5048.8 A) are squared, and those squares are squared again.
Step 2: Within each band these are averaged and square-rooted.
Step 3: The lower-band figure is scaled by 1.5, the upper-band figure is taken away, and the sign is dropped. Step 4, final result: 848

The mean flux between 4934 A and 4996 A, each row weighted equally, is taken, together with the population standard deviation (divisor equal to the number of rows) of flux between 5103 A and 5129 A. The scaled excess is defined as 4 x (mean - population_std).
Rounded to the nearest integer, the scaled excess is 123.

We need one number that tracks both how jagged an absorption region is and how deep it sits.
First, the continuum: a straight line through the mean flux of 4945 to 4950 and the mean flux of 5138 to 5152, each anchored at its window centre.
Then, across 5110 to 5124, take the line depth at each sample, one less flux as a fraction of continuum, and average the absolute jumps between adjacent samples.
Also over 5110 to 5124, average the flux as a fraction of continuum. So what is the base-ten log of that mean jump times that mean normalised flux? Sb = -1.25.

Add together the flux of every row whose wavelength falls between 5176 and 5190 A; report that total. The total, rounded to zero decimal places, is 160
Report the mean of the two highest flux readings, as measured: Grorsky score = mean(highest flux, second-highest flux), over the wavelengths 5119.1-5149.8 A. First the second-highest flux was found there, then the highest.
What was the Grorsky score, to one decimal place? 32.9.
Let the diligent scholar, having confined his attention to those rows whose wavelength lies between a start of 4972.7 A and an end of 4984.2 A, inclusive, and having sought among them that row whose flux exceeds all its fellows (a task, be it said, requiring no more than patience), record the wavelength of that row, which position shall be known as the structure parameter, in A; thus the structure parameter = 4980.72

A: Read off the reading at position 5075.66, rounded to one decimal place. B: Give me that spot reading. 33.6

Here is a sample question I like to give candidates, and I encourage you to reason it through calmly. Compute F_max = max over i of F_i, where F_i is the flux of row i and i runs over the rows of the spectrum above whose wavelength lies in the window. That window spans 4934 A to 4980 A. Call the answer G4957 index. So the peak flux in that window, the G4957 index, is 34.5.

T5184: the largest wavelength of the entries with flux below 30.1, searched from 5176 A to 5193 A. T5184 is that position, 5191.49 A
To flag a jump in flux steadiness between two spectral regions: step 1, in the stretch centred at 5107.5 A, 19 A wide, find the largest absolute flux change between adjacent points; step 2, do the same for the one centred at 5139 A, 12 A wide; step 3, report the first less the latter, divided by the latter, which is -0.2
